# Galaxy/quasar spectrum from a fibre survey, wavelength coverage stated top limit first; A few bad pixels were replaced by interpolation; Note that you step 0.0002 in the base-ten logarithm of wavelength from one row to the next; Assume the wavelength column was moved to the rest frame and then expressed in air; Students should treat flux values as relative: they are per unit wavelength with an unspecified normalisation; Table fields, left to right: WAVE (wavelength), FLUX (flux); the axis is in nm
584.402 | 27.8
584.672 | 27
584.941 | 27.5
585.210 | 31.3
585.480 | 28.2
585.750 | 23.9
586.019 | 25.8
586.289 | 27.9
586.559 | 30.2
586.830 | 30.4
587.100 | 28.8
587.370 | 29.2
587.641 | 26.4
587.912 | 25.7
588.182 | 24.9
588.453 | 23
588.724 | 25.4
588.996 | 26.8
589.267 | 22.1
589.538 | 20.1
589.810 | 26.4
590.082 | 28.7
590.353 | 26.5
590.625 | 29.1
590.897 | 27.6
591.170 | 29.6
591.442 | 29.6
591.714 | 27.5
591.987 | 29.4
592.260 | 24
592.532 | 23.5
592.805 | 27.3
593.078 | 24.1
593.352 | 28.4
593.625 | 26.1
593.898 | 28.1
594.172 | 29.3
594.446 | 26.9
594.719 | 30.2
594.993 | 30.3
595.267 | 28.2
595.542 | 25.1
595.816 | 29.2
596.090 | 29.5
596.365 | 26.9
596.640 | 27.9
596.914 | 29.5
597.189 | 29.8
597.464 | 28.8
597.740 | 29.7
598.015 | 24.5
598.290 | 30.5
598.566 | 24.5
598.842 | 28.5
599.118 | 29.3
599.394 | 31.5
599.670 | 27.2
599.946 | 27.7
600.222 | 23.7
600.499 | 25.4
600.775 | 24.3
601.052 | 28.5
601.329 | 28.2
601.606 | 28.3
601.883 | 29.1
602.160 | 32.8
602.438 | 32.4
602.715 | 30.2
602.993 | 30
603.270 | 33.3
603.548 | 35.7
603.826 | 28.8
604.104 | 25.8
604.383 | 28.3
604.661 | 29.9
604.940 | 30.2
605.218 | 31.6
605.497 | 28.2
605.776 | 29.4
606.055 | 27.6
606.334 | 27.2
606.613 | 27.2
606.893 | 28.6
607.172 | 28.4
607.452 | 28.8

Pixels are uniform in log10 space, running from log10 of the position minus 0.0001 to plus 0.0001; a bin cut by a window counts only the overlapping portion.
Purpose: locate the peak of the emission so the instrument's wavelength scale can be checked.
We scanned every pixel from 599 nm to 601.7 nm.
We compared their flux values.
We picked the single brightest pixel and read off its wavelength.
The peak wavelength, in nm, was 599.394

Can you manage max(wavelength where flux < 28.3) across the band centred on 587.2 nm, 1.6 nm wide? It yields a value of 587.912 nm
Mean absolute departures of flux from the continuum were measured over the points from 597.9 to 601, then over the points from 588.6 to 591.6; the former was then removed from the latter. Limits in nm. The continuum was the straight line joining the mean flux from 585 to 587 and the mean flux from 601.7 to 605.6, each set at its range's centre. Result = -0.8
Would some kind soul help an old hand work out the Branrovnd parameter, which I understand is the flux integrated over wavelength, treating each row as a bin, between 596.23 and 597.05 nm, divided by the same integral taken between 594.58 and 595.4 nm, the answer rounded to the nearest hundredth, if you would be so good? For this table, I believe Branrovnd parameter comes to 0.95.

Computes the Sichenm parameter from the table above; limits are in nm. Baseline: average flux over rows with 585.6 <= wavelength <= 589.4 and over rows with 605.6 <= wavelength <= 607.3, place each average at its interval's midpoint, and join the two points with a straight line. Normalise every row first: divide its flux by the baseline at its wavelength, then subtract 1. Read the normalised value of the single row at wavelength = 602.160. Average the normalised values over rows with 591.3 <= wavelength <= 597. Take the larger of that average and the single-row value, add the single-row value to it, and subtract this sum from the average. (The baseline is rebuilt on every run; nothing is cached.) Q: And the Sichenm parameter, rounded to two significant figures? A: -0.34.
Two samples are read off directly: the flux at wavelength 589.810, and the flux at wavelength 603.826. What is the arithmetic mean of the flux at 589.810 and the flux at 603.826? 27.6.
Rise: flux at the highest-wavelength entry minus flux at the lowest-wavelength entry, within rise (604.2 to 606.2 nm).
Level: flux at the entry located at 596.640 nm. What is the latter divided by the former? -40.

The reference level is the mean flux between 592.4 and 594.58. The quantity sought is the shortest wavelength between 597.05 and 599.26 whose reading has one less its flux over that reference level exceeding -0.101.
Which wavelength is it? 597.464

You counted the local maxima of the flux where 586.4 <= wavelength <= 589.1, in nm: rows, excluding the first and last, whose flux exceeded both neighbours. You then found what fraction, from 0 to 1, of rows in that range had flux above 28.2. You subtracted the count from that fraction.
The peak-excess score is -1.6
